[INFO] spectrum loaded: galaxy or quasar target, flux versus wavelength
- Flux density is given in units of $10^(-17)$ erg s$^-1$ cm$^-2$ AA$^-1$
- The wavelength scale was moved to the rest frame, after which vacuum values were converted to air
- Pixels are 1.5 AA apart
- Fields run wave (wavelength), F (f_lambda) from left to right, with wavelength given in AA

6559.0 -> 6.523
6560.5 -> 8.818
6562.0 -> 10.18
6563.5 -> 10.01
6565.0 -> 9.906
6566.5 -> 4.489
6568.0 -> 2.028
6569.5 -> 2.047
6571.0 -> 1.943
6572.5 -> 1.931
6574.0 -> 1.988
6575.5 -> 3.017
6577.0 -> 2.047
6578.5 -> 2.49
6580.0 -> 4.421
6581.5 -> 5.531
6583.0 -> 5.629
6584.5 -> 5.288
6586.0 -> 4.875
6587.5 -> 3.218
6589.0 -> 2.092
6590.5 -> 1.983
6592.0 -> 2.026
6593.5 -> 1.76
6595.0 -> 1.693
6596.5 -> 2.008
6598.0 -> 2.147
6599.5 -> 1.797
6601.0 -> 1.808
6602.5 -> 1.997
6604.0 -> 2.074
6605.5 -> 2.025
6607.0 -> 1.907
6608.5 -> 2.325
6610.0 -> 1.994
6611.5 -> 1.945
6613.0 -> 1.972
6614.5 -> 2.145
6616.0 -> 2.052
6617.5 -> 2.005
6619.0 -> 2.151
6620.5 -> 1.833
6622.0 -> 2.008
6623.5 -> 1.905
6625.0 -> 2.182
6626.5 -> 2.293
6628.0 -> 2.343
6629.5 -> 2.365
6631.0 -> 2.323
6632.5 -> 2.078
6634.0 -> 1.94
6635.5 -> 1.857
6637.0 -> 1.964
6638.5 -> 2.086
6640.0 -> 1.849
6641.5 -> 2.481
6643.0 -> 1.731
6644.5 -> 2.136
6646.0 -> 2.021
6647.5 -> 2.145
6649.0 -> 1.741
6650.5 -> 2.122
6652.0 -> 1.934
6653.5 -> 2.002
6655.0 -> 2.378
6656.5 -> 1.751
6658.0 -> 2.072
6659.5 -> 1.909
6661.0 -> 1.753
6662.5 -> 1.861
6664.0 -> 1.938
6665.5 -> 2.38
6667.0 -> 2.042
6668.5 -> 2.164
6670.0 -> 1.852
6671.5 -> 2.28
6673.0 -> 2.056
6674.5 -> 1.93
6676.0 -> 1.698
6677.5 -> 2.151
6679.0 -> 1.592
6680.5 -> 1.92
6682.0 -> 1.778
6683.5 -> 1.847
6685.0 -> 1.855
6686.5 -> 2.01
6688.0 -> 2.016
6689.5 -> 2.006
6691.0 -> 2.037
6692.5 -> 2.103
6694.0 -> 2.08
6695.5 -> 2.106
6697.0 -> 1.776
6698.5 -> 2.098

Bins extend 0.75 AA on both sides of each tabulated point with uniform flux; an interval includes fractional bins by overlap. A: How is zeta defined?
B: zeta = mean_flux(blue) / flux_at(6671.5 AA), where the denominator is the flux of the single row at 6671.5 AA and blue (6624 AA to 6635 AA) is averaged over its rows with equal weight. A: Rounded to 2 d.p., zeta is 0.97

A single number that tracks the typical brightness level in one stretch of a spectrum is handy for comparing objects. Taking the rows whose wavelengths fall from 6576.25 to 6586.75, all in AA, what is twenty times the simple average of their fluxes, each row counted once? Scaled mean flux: 87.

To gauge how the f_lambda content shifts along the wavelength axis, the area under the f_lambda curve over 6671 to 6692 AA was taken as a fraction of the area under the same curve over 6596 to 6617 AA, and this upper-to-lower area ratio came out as 0.96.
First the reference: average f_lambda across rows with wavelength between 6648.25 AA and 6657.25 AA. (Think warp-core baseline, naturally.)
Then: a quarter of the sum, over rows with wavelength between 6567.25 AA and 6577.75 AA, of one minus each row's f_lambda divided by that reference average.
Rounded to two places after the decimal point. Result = -0.14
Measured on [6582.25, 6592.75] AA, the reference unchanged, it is -1.41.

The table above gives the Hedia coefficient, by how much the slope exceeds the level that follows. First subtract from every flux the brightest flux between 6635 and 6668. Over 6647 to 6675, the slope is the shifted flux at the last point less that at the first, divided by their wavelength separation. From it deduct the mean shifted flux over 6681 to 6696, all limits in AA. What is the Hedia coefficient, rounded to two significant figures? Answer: 0.49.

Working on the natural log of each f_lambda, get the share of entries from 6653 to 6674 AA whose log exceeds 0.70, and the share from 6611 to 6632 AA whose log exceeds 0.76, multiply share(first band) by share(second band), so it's 0.25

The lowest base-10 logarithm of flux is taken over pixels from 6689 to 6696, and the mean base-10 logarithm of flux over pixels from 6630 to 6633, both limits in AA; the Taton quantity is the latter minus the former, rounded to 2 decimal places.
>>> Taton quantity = 0.04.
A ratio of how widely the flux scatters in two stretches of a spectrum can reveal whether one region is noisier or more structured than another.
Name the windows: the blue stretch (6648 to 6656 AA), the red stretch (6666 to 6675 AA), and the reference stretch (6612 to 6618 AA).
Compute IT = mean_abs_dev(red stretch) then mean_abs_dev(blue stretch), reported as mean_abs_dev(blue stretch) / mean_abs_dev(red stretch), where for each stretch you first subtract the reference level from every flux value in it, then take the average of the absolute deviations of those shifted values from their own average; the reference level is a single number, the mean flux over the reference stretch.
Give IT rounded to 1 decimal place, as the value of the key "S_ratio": 1.5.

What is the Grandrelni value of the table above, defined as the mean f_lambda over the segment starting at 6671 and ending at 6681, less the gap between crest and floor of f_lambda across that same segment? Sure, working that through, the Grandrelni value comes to 1.3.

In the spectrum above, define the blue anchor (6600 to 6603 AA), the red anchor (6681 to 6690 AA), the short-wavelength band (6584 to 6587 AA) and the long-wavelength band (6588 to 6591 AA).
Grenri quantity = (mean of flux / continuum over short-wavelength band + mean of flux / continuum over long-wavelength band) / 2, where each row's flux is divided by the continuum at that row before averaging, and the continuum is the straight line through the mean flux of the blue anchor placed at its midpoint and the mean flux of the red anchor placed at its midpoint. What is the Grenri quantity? 1.87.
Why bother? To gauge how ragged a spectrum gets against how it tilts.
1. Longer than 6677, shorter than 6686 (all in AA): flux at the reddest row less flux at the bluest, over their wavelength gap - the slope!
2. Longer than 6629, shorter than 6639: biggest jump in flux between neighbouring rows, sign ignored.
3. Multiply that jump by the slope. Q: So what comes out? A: -0.010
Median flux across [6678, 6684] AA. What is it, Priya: 1.81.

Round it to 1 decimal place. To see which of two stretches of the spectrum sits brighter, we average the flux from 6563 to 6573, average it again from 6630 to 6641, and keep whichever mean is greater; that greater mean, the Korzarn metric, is 4.6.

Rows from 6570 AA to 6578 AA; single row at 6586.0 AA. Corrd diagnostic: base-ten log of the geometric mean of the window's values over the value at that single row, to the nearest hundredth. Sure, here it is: -0.36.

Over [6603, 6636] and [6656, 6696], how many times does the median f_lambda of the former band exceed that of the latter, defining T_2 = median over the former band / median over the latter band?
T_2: 1.02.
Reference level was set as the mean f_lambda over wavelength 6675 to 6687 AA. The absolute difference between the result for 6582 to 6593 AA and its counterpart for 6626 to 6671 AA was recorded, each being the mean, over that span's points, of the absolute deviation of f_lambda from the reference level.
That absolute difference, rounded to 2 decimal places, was 1.51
